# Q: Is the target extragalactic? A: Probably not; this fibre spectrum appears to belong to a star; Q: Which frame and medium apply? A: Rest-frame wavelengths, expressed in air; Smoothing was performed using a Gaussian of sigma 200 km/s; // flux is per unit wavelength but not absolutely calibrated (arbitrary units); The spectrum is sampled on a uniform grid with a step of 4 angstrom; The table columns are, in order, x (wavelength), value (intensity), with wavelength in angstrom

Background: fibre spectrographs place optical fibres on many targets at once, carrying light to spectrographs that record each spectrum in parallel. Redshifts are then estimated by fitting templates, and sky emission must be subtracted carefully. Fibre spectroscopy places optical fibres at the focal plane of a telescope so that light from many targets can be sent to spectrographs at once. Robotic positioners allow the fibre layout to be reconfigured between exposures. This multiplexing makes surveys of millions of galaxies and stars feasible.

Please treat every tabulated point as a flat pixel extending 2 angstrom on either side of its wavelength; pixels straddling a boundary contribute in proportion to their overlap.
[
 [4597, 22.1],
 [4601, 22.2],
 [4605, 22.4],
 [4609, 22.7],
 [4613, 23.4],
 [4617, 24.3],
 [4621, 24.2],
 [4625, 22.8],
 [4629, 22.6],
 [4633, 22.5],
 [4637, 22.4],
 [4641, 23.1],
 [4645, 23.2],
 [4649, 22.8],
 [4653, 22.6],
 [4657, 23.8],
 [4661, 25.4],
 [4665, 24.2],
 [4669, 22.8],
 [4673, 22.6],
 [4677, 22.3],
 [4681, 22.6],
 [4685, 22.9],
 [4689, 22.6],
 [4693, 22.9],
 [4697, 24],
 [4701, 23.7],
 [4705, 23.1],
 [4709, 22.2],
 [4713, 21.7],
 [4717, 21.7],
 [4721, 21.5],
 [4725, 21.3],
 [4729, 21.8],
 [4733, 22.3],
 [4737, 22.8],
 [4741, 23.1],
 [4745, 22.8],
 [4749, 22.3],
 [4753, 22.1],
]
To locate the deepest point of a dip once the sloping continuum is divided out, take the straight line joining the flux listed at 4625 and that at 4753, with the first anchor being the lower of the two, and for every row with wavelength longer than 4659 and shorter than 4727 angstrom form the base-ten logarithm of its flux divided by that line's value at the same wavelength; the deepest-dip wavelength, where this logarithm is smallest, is 4725 angstrom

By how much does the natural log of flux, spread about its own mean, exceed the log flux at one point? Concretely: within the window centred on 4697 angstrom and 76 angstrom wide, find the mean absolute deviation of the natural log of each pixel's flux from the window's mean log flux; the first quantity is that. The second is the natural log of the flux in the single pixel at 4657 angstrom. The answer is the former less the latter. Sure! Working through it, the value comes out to -3.14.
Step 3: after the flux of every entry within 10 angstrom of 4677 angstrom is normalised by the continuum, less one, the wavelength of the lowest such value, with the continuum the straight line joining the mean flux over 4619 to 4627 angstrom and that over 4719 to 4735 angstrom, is 4677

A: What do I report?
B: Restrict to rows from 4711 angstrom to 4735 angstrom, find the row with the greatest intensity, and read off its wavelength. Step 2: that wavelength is 4733 angstrom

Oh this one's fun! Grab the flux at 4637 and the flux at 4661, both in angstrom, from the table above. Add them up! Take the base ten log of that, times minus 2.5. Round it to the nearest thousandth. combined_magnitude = -4.199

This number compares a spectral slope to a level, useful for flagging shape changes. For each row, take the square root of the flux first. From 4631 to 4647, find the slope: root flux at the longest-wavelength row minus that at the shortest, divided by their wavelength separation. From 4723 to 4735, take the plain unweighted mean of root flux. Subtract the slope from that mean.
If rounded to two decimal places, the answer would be 4.66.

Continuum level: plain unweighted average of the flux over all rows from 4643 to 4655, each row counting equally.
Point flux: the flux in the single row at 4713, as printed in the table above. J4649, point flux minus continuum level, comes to -1.2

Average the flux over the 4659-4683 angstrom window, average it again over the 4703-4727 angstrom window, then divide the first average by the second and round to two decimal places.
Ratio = 1.06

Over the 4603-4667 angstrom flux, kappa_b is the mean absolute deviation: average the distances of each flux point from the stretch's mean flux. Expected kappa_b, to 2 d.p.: 0.71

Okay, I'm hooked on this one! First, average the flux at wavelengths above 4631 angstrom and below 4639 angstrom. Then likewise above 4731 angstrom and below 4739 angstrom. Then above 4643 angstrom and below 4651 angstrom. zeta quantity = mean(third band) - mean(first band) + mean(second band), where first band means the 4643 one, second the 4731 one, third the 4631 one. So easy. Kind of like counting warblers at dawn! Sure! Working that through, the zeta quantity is 22.0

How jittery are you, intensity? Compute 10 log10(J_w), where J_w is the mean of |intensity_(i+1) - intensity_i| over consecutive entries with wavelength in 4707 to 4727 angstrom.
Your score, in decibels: -6.5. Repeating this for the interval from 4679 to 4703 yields -3.4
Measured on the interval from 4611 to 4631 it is -1.9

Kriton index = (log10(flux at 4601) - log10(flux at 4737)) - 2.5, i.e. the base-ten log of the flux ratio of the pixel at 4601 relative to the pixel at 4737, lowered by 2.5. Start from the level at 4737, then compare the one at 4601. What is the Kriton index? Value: -2.51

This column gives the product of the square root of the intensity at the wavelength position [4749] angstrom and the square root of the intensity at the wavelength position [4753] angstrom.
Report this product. 22.2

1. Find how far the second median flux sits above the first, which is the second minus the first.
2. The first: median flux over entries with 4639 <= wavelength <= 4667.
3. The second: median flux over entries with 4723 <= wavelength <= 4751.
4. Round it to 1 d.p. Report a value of -0.9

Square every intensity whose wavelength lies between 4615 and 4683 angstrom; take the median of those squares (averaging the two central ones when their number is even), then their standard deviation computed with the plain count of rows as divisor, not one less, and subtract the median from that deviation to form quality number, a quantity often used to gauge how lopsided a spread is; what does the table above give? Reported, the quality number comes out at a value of -480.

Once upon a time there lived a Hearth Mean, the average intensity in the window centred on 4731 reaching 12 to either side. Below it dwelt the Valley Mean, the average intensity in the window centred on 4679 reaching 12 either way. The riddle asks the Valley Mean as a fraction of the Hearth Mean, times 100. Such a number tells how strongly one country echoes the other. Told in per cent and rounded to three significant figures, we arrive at 102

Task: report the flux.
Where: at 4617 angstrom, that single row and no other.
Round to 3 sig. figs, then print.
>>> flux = 24.3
